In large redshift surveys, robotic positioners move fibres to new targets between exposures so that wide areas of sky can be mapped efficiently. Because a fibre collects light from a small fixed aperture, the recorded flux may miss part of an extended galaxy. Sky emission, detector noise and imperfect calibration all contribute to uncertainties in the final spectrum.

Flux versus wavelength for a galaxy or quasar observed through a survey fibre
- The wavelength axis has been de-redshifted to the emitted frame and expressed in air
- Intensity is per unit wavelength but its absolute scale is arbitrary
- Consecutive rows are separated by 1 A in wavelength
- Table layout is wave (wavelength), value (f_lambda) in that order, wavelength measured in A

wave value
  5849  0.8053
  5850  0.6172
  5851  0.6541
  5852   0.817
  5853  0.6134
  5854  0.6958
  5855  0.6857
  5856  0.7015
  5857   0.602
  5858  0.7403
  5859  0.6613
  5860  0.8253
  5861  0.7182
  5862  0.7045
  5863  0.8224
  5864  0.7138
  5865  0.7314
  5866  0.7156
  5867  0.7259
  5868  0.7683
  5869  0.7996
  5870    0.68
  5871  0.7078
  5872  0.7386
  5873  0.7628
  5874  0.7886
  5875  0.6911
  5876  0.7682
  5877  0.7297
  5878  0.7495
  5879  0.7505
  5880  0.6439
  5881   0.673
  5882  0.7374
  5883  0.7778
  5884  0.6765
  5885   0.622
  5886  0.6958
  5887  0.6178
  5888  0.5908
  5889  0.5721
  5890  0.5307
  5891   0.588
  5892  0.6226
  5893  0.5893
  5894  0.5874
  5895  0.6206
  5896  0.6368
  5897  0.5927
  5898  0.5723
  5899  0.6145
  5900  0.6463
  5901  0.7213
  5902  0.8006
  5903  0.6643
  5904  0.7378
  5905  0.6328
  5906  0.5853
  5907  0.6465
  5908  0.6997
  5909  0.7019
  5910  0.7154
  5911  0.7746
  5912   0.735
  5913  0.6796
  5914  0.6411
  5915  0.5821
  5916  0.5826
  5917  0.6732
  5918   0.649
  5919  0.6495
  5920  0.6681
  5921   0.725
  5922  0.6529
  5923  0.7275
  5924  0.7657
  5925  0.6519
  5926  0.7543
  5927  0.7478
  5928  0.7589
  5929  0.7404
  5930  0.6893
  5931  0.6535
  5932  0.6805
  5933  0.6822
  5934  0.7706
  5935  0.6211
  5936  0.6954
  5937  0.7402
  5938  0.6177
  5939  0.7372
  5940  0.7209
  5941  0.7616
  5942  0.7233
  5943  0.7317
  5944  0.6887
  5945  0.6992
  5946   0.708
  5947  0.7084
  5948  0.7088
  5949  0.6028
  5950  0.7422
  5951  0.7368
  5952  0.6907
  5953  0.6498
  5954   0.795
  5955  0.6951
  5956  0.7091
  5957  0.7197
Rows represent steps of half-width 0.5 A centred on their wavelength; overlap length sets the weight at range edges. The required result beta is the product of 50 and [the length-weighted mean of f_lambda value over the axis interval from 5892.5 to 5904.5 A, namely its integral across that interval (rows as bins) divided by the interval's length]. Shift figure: 32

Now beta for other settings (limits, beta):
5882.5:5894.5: 31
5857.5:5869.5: 37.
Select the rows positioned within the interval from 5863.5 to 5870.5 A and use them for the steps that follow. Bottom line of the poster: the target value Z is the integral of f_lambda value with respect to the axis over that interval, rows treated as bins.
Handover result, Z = 5.13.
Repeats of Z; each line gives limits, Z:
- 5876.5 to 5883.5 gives 5.06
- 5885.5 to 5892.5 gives 4.22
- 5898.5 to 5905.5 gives 4.82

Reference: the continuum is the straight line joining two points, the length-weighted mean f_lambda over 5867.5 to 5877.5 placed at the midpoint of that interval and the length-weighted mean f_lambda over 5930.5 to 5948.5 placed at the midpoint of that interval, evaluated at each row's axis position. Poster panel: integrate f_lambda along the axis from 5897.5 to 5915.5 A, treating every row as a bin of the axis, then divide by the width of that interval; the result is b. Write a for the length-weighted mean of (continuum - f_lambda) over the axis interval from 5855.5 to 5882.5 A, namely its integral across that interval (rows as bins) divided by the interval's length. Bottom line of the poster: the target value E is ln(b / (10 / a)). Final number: -6.7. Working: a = 0.018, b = 0.675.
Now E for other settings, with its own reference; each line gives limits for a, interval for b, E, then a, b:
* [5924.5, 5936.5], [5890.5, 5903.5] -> -8.2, 0.004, 0.635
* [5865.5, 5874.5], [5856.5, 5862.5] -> -8.9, 0.002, 0.709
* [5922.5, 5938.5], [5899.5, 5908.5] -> -8.8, 0.002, 0.682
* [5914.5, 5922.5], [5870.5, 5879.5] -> -5.3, 0.068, 0.743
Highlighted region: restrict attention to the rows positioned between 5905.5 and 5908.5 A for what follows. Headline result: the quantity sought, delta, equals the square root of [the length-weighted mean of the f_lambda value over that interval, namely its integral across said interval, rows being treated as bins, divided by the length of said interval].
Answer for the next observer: 0.80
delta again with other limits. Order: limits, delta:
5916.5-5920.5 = 0.81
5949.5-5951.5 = 0.86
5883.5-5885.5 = 0.81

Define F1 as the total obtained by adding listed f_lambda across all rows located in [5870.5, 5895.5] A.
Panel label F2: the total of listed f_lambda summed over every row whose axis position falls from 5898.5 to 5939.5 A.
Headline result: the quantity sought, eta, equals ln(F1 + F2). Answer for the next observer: 3.8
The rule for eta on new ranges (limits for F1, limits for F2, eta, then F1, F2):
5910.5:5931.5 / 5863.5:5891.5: 3.5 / 14.5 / 20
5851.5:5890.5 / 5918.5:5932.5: 3.6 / 27.5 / 10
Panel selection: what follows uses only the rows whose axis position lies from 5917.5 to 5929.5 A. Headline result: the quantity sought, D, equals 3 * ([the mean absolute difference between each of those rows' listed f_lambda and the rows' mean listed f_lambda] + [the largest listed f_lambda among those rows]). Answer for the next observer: 2.43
